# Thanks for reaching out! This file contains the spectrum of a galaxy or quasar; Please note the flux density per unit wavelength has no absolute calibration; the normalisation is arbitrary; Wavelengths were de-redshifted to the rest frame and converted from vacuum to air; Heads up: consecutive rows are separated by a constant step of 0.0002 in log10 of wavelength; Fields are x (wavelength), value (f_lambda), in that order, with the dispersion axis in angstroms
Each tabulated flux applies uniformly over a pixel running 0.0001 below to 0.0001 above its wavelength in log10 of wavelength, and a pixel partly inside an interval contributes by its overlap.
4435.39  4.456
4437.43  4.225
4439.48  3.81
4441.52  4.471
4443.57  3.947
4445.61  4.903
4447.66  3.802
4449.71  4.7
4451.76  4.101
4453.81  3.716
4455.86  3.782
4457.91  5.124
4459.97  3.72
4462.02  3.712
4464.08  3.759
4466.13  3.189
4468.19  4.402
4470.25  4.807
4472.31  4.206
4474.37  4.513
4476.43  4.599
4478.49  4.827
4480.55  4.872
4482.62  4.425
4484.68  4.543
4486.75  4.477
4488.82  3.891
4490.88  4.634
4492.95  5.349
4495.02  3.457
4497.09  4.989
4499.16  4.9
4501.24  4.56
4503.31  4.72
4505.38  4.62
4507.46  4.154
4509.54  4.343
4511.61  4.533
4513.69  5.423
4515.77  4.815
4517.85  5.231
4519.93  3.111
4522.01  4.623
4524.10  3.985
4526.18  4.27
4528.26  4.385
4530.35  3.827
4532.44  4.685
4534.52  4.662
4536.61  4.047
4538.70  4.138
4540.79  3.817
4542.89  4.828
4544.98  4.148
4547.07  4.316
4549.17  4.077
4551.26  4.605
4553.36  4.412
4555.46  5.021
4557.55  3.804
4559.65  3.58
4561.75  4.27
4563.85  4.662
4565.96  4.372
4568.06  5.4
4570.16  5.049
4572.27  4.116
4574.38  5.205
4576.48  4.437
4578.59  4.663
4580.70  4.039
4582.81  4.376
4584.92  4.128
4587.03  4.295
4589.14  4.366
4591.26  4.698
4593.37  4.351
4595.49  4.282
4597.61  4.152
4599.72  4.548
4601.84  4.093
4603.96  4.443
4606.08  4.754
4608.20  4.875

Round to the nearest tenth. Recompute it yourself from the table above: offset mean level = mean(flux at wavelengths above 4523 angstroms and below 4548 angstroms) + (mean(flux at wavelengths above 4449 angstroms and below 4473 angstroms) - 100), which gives -91.6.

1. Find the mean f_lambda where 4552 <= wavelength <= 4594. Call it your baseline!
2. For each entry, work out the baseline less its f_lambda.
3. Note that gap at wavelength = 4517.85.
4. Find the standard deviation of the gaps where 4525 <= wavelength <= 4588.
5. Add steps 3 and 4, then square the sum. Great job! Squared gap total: 0.1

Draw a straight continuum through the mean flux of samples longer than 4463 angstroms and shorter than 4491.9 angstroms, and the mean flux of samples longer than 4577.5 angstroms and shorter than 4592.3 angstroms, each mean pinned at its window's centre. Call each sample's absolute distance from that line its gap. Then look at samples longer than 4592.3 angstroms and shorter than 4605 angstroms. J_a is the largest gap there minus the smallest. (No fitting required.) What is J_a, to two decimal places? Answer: 0.26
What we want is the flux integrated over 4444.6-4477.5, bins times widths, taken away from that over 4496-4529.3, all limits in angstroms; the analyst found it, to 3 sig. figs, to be 13.3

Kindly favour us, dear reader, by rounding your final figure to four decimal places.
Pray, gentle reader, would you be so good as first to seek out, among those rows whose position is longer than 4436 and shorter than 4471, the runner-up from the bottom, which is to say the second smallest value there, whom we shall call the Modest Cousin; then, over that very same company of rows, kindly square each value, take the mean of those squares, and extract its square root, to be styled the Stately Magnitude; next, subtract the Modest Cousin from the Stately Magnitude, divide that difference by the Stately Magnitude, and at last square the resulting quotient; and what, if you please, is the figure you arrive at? 0.0116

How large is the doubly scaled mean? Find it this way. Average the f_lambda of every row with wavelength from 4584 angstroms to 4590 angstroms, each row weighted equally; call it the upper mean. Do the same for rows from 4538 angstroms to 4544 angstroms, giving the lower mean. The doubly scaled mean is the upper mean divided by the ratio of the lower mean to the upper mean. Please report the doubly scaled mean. 4.27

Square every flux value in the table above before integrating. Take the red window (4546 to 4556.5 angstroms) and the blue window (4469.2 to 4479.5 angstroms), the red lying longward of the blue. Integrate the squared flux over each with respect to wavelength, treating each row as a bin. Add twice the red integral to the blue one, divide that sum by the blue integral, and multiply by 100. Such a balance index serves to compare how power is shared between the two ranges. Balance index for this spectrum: 295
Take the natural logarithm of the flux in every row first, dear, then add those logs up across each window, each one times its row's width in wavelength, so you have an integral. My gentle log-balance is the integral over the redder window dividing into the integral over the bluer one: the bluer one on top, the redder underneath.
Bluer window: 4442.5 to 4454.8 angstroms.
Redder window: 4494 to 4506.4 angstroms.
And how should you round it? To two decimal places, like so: 0.94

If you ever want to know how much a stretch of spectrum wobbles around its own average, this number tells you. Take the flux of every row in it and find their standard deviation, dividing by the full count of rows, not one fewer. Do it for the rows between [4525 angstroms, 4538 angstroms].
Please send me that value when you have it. 0.31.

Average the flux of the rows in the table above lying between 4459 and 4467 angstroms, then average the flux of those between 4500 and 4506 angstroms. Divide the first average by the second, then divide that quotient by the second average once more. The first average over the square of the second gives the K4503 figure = 0.167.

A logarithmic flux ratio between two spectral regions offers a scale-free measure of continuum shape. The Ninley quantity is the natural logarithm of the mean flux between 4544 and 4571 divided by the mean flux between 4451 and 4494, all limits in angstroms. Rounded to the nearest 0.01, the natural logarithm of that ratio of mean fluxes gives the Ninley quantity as 0.03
